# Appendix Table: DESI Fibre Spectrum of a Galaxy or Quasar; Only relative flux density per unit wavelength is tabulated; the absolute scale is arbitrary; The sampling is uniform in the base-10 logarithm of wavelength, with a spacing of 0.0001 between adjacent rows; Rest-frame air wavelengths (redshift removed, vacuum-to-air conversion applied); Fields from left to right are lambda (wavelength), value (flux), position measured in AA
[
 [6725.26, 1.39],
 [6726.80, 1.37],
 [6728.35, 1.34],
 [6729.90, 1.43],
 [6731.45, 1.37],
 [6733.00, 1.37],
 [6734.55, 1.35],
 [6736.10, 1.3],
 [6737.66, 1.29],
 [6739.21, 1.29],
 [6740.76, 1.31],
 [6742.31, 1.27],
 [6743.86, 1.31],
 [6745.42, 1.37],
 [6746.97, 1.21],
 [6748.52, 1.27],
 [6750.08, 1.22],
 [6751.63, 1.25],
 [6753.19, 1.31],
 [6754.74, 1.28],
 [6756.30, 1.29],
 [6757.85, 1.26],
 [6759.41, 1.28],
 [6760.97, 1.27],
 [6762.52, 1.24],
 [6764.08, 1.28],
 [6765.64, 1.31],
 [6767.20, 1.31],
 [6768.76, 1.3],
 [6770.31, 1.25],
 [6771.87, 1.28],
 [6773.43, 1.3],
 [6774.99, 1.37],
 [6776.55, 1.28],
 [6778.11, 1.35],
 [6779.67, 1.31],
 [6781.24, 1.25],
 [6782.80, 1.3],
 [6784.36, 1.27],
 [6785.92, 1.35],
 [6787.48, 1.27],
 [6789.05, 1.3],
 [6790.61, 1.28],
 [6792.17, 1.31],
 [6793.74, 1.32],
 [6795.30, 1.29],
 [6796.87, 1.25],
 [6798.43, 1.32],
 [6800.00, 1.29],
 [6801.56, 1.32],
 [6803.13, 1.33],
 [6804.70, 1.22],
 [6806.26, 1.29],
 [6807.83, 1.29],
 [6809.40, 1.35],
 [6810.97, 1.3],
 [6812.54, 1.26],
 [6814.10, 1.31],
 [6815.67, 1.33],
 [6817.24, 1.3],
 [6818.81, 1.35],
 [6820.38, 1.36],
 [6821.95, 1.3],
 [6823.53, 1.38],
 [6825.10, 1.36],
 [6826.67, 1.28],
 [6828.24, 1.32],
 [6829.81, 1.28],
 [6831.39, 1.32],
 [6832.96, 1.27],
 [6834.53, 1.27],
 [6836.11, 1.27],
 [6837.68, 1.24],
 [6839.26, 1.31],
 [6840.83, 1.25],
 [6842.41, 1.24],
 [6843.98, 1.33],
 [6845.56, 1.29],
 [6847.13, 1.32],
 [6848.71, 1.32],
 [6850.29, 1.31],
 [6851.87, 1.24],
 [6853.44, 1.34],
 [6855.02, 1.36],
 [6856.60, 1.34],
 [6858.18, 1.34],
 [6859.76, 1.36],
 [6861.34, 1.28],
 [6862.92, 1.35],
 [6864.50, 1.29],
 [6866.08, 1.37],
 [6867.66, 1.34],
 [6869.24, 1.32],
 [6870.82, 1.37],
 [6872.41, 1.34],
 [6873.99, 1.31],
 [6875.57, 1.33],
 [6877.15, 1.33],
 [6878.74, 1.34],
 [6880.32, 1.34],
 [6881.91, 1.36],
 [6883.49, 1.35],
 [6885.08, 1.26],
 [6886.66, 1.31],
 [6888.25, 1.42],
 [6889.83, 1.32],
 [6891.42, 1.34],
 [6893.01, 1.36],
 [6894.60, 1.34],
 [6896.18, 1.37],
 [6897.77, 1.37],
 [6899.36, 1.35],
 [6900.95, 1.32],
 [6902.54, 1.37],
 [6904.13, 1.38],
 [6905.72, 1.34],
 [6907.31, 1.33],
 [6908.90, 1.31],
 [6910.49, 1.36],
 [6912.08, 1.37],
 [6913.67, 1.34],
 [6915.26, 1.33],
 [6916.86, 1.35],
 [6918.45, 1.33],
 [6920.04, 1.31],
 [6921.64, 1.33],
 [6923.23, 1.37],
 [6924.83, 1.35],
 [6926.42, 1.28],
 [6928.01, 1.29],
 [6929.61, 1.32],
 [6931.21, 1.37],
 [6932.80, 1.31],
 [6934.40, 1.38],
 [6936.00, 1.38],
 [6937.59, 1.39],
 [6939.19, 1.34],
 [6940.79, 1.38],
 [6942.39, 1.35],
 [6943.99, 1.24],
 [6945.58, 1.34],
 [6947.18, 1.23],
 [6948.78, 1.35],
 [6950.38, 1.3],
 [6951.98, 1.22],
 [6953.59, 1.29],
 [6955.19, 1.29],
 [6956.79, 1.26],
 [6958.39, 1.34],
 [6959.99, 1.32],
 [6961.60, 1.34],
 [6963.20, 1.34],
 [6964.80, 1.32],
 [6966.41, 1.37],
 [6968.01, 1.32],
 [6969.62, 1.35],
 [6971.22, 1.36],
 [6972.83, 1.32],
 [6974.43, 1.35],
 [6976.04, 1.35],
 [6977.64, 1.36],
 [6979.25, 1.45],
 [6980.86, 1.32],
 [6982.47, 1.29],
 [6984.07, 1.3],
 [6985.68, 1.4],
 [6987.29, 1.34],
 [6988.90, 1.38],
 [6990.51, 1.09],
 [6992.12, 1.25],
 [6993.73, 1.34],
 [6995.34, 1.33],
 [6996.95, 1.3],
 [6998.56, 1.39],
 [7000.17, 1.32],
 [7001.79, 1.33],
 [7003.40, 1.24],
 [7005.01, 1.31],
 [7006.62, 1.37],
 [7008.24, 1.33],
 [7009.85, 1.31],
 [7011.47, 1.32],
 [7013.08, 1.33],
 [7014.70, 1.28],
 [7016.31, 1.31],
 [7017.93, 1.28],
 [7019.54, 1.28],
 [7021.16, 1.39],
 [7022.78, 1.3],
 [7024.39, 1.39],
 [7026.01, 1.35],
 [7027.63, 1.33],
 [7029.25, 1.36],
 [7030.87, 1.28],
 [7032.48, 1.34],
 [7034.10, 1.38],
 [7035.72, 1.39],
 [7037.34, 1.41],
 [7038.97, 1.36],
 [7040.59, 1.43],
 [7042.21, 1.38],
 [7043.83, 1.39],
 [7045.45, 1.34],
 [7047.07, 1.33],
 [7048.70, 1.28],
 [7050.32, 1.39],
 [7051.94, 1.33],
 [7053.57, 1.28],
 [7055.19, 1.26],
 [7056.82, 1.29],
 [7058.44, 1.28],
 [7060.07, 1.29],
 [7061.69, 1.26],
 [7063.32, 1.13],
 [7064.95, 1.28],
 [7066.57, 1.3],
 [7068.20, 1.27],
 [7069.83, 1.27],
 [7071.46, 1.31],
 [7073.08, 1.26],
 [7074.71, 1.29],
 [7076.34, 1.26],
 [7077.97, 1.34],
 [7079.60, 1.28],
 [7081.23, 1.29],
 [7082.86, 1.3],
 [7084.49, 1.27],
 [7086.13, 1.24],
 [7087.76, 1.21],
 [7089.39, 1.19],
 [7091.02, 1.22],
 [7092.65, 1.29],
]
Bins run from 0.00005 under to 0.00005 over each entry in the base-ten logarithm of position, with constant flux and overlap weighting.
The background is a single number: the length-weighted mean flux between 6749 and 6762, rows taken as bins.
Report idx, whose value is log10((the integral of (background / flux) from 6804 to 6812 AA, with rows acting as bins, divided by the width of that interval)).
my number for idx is -0.007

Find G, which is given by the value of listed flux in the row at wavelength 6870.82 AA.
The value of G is 1.37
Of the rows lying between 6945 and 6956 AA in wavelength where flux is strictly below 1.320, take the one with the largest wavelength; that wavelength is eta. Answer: 6955.19 AA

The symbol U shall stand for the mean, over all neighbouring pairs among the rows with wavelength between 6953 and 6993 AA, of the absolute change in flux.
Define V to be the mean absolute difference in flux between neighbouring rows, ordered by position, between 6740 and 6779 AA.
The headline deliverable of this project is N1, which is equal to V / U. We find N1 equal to 0.80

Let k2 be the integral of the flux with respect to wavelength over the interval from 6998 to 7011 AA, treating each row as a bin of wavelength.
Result 17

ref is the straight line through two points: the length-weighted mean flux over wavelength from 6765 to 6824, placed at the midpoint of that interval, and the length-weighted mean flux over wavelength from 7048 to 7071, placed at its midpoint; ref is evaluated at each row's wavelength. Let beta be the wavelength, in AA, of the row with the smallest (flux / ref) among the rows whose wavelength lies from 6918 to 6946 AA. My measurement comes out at 6943.99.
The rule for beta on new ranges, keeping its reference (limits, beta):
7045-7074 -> 7063.32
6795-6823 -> 6804.70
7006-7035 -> 7014.70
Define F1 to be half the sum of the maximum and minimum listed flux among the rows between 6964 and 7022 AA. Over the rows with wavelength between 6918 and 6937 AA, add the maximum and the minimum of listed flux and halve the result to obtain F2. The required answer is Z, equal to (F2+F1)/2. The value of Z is 1.30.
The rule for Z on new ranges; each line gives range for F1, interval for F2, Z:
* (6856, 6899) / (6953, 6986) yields 1.35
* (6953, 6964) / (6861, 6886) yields 1.31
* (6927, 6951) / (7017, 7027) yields 1.32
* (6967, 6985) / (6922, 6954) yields 1.34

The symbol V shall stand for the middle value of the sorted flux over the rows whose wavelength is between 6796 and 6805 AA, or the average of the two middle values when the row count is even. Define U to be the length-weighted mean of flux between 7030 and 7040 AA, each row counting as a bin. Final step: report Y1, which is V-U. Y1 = -0.06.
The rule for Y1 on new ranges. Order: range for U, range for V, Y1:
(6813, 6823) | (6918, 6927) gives 0.01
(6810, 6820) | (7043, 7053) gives 0.02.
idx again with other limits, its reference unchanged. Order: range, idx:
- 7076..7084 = -0.008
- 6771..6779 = -0.015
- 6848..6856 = -0.015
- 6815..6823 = -0.020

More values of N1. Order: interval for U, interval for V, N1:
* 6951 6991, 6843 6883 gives 0.67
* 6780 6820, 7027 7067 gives 1.13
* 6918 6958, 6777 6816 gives 0.87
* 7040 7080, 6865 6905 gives 0.69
